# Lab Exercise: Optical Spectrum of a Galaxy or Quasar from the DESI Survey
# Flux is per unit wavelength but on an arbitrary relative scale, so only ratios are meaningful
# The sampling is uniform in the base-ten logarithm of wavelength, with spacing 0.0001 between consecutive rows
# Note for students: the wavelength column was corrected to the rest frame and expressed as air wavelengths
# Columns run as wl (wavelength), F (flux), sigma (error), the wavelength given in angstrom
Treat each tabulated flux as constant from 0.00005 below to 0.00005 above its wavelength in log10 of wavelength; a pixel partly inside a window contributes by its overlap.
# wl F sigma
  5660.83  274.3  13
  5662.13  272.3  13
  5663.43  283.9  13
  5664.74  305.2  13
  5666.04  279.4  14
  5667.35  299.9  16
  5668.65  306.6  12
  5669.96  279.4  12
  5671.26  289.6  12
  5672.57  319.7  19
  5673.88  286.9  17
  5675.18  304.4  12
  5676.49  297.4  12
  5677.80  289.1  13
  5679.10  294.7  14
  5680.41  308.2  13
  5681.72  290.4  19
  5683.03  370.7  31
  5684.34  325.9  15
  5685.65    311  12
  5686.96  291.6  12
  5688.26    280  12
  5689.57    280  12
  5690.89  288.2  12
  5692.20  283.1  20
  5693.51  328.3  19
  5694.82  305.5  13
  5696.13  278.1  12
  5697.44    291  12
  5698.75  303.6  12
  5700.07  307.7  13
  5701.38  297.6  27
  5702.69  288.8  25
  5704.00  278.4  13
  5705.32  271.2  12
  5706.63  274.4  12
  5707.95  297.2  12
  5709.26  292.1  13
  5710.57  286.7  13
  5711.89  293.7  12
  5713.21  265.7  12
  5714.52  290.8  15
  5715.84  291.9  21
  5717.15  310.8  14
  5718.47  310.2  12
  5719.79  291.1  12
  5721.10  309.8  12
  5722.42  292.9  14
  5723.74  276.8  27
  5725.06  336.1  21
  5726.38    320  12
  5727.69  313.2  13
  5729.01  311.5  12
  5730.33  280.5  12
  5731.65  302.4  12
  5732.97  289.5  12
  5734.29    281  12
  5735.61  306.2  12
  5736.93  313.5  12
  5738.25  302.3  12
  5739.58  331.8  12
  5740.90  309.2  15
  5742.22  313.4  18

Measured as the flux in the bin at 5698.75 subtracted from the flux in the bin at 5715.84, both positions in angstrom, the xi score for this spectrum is -12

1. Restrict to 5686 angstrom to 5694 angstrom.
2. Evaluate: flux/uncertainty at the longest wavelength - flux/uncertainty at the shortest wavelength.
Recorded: -7.0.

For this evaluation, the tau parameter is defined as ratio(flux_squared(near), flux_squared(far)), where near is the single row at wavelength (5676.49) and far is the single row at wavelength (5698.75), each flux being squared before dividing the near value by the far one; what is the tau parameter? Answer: 0.96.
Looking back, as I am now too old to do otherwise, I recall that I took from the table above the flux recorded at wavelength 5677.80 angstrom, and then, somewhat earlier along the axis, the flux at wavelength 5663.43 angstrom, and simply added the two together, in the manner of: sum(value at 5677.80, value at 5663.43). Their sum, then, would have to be 573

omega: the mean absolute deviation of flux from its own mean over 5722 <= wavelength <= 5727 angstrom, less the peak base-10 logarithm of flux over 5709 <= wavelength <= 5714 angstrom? 19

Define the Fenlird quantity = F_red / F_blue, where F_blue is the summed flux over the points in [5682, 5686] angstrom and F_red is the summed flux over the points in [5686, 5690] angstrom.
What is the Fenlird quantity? 0.845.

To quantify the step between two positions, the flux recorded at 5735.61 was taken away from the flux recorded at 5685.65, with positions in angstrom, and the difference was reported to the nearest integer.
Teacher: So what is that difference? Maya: 5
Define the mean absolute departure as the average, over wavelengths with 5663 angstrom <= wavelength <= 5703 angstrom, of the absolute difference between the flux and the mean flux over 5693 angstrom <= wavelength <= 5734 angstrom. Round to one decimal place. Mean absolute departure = 13.4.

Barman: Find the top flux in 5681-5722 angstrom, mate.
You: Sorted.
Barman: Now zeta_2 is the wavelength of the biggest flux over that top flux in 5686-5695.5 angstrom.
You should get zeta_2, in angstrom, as 5693.51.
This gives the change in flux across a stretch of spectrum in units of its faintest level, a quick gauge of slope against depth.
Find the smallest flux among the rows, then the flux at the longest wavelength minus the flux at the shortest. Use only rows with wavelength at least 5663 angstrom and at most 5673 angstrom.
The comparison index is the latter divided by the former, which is 0.13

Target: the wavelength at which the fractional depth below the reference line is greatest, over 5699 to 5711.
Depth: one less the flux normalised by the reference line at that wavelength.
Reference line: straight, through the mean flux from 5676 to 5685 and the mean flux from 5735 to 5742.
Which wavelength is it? 5705.32 angstrom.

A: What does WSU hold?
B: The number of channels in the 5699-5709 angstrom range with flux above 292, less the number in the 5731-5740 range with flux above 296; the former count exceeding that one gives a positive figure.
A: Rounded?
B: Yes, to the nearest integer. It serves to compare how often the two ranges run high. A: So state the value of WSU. -2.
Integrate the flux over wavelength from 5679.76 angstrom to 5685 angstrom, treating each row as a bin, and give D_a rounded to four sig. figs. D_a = 1695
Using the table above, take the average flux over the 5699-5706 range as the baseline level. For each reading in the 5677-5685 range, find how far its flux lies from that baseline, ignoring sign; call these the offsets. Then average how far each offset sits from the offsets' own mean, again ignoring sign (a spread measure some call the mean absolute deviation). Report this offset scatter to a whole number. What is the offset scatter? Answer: 23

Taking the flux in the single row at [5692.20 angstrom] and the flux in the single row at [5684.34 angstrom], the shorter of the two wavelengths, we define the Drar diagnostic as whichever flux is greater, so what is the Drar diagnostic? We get 326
